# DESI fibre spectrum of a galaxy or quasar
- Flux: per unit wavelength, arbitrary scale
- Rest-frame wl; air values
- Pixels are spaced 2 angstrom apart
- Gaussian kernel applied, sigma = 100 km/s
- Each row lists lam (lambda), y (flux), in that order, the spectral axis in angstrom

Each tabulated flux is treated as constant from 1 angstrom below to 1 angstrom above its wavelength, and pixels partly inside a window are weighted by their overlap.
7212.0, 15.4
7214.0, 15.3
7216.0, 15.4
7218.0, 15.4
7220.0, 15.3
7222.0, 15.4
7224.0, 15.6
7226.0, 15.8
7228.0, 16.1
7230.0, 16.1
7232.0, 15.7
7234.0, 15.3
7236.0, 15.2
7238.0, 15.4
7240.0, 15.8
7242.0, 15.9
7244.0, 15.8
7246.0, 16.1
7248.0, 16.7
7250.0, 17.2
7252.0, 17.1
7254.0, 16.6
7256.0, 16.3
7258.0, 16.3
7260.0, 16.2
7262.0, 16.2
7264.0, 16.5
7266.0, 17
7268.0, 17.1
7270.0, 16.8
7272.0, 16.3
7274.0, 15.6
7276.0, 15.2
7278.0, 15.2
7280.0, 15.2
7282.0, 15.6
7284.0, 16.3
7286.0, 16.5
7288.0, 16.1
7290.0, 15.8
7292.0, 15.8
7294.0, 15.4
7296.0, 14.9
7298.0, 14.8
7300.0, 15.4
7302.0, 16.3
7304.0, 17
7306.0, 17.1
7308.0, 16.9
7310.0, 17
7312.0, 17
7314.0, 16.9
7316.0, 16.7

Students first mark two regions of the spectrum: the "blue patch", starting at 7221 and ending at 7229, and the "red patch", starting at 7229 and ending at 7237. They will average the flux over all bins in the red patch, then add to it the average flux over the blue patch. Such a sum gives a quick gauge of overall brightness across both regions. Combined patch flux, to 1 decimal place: 31.3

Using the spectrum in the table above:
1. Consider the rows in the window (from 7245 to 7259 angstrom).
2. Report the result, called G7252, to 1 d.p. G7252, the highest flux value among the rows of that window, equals 17.2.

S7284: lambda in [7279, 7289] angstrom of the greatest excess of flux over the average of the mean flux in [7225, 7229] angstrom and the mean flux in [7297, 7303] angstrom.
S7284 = 7286.0 angstrom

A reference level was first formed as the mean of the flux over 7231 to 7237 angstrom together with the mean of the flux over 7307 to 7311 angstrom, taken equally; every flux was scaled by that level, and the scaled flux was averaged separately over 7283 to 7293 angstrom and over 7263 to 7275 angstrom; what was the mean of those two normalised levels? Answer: 1.01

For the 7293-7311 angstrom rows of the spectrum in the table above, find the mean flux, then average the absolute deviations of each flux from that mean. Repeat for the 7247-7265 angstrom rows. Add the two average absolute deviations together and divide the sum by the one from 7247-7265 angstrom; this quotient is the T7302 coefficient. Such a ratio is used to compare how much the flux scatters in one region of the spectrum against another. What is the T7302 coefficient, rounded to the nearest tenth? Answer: 3.9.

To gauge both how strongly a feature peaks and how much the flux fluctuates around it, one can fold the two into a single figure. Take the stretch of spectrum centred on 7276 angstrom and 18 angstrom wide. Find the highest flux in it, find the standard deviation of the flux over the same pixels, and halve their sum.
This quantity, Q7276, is 8.9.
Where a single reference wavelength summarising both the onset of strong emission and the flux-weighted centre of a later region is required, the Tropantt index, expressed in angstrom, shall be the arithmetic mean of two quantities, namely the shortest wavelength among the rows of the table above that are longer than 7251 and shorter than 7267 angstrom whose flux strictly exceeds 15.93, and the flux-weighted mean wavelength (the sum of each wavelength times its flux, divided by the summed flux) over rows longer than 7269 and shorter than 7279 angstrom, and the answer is 7262.9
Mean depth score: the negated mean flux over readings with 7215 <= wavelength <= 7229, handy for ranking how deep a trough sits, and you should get -15.6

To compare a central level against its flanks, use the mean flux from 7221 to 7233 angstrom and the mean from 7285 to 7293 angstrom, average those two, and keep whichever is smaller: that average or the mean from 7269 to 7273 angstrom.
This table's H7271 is 15.9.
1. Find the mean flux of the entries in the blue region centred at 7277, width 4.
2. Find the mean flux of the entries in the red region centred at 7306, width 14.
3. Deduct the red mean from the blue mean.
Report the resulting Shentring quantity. -1.5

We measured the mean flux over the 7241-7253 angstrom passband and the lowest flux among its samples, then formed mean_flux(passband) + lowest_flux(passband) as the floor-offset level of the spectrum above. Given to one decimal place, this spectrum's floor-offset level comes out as 32.3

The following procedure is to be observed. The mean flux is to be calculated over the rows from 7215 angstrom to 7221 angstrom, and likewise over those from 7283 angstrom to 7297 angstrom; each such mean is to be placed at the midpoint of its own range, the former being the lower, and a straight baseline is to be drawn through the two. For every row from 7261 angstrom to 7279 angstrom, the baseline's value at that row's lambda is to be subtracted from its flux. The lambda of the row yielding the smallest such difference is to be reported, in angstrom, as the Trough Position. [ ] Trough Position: 7278.0 angstrom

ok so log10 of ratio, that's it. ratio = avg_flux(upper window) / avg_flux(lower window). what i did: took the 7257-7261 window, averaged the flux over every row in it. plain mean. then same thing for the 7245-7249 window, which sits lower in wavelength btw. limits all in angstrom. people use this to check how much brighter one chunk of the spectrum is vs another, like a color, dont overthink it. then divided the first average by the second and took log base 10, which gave -0.004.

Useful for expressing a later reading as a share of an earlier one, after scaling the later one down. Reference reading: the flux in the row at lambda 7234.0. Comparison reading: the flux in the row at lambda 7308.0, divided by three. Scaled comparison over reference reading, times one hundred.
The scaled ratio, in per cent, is 36.8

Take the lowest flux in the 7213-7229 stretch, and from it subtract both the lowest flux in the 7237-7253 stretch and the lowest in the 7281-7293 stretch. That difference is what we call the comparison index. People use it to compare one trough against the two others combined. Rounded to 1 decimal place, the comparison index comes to -15.7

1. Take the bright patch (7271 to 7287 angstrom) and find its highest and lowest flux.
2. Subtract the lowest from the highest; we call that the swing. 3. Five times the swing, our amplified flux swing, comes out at 6.50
